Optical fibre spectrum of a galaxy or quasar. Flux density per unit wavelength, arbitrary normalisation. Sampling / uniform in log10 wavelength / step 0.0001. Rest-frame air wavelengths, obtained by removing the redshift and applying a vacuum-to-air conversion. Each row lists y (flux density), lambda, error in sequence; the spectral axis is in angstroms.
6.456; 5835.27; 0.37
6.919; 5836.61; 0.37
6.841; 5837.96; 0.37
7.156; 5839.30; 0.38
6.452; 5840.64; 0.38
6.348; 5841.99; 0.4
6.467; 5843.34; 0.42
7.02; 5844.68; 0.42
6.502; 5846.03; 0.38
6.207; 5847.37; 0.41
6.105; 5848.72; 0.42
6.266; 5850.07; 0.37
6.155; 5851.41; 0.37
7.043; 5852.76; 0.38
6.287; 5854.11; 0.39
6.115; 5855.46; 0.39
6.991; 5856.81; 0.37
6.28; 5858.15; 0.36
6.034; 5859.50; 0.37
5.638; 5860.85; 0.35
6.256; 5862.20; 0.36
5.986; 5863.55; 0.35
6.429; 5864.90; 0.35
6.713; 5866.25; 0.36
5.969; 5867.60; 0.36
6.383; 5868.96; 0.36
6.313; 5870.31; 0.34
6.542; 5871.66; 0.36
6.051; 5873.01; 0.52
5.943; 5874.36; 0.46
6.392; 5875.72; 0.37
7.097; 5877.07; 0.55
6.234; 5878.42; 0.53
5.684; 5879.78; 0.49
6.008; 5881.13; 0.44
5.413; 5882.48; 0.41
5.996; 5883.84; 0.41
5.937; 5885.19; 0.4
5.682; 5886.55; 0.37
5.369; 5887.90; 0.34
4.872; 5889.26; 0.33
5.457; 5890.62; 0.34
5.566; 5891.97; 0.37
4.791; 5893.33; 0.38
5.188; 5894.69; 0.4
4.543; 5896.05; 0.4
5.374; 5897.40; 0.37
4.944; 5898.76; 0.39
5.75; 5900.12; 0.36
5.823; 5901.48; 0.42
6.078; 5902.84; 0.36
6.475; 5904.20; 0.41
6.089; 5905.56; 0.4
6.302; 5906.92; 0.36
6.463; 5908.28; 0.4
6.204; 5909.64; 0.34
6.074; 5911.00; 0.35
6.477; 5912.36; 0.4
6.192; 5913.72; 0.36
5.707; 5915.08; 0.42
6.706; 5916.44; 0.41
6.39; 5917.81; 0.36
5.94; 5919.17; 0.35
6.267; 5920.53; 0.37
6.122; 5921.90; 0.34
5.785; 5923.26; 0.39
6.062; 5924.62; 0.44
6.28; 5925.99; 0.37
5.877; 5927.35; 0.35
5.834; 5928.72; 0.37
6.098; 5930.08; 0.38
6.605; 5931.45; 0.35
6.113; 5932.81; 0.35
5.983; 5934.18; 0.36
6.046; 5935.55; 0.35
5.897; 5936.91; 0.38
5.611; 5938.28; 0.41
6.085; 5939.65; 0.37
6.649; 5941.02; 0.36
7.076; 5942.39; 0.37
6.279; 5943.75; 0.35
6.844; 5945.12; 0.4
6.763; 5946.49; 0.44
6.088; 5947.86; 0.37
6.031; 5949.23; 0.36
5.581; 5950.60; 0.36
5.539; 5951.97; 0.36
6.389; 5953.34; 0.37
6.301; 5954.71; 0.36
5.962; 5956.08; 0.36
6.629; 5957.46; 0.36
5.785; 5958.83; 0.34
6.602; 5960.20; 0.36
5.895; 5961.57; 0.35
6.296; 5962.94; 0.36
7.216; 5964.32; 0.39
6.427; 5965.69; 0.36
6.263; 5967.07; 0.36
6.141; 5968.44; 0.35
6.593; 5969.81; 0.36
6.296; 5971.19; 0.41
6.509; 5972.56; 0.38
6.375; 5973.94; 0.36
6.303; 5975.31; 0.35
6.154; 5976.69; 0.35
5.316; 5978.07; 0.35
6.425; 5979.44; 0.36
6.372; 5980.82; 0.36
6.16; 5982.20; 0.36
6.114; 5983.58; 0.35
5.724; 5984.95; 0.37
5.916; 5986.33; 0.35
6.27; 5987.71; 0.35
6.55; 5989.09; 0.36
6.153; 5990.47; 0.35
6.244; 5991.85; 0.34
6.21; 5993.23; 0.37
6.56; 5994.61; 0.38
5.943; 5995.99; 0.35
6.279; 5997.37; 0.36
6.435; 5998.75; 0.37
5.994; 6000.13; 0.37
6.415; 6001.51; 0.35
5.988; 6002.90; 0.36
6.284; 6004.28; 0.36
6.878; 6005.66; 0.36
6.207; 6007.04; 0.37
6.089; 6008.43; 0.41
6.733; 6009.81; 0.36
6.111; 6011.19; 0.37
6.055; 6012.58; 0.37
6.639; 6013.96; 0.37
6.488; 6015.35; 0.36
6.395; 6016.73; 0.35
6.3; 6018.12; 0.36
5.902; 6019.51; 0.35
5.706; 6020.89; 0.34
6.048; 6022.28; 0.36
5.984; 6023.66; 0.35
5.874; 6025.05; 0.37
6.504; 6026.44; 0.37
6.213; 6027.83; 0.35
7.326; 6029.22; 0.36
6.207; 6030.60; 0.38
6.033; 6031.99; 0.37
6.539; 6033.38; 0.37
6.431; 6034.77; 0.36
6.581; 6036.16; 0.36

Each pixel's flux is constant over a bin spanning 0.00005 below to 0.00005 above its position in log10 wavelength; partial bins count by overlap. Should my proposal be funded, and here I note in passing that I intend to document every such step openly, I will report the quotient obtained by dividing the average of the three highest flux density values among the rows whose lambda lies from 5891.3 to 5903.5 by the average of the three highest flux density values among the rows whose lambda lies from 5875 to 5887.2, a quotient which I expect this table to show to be 0.89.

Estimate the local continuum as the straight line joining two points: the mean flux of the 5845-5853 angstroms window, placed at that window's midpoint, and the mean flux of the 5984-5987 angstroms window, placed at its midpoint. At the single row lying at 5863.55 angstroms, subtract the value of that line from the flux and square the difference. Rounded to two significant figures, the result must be 0.11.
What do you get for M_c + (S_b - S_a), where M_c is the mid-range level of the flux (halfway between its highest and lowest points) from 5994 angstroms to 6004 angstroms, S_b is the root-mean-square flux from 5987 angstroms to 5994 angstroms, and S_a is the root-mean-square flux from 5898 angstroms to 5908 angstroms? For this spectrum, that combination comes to 6.6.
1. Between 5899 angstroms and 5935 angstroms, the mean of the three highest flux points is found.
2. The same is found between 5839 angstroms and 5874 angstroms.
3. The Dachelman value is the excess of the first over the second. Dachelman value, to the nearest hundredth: -0.48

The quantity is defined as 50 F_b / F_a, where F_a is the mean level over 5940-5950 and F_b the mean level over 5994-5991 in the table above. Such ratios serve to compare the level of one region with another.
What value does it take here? 48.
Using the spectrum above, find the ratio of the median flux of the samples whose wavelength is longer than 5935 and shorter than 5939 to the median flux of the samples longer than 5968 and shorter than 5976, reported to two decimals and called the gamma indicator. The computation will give 0.93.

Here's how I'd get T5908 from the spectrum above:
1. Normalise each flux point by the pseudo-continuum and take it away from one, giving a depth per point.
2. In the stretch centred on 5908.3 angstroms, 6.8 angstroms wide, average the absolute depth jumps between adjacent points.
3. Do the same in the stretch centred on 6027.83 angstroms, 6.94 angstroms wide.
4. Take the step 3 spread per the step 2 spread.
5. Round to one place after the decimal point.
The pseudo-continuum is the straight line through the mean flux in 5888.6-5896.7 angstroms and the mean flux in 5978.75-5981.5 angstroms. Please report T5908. 3.1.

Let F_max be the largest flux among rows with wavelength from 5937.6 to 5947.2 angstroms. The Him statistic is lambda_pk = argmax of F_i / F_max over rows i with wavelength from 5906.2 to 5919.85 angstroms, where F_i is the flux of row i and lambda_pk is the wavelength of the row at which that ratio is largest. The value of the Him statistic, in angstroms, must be 5916.44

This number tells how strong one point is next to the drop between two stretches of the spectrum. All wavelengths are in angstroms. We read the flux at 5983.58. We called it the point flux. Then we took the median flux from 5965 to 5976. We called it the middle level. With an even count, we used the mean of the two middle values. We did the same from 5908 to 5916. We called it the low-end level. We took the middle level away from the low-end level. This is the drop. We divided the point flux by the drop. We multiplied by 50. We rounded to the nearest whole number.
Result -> -2168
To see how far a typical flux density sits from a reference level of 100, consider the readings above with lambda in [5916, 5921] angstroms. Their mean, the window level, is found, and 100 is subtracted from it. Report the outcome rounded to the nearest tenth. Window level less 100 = -93.7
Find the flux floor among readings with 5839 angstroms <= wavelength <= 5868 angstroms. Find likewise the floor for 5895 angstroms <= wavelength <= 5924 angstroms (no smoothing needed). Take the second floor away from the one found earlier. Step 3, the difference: 1.1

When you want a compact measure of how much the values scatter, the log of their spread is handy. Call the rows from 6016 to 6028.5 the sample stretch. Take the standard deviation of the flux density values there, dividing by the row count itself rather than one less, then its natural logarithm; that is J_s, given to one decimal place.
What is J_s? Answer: -1.4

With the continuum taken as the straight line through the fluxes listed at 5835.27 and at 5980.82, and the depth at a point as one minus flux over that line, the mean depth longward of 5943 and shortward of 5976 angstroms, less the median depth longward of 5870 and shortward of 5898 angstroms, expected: -0.10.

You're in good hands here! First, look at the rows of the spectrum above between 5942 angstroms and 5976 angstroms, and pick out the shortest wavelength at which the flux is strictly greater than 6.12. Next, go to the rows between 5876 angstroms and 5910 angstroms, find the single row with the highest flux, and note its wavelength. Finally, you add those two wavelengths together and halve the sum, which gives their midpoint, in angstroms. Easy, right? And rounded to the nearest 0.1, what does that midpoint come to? 5909.7 angstroms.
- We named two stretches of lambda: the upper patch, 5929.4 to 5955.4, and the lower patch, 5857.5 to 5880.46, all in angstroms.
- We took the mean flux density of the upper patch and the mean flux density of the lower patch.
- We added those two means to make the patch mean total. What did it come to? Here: 12.4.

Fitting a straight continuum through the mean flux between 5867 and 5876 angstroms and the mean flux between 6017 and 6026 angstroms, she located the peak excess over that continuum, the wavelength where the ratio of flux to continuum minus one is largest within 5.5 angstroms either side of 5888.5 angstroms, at 5883.84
